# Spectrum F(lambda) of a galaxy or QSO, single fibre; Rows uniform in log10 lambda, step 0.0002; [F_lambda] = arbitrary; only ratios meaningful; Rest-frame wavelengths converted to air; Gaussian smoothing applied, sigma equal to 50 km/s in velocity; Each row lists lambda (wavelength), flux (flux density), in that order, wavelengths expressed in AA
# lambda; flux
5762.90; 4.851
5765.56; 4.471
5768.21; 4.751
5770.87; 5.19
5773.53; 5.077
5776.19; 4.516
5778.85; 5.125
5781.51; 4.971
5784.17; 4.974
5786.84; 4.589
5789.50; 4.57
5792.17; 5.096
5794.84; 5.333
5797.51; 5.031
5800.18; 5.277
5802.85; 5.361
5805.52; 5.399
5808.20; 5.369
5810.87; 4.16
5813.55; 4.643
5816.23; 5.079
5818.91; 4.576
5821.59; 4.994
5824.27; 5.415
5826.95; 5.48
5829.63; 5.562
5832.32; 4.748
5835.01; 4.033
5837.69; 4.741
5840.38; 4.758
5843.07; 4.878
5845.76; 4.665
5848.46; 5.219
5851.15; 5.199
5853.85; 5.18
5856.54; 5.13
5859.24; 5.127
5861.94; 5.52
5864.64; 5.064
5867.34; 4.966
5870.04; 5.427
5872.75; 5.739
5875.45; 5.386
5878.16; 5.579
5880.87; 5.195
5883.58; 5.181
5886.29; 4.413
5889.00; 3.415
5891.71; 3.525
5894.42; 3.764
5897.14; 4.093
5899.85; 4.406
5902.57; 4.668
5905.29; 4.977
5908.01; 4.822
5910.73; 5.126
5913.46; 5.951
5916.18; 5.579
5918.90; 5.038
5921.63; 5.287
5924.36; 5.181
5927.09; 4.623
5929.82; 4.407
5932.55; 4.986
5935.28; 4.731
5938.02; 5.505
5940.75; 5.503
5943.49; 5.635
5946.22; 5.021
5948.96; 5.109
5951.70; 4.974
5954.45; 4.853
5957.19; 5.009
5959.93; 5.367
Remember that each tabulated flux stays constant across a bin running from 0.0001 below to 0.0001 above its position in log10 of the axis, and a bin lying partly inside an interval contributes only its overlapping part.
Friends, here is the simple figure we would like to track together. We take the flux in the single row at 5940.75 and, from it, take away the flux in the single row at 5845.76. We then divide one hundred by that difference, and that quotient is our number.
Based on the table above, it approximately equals 119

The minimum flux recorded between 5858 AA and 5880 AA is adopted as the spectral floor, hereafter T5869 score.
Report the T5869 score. 4.966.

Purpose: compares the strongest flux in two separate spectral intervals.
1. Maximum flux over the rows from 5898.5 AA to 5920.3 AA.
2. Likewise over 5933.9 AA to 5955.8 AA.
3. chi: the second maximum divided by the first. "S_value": 0.95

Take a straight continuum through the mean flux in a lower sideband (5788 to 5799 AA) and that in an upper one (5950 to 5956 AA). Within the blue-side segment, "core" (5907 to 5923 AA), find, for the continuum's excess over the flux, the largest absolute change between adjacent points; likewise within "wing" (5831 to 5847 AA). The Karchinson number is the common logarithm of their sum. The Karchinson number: 0.19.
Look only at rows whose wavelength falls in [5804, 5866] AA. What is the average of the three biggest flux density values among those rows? 5.52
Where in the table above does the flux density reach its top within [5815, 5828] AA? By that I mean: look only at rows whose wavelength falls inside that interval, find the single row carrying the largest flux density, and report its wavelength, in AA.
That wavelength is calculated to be 5826.95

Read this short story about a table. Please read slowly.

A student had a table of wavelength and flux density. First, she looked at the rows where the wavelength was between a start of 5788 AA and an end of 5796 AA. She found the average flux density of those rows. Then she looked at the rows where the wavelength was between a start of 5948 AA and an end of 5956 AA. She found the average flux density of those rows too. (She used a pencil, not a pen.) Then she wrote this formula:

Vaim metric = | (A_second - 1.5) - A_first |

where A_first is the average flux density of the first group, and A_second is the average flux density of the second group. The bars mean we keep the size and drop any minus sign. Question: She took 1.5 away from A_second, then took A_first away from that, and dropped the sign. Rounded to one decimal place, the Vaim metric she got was 1.5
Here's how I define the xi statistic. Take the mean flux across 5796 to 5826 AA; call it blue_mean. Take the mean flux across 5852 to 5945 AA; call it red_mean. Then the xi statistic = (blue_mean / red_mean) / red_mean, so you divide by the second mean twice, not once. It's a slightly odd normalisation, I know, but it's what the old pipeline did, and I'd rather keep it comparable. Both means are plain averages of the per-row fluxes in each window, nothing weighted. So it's 0.203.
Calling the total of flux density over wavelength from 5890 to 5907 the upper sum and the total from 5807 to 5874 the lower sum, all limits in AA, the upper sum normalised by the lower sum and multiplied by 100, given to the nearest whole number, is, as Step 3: 20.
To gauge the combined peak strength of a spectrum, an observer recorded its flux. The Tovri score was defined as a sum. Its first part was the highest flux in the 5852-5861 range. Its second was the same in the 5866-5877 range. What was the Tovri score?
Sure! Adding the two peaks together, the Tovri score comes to 10.9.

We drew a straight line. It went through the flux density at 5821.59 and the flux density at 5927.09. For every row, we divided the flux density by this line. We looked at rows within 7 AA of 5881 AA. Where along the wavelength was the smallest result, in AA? 5886.29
